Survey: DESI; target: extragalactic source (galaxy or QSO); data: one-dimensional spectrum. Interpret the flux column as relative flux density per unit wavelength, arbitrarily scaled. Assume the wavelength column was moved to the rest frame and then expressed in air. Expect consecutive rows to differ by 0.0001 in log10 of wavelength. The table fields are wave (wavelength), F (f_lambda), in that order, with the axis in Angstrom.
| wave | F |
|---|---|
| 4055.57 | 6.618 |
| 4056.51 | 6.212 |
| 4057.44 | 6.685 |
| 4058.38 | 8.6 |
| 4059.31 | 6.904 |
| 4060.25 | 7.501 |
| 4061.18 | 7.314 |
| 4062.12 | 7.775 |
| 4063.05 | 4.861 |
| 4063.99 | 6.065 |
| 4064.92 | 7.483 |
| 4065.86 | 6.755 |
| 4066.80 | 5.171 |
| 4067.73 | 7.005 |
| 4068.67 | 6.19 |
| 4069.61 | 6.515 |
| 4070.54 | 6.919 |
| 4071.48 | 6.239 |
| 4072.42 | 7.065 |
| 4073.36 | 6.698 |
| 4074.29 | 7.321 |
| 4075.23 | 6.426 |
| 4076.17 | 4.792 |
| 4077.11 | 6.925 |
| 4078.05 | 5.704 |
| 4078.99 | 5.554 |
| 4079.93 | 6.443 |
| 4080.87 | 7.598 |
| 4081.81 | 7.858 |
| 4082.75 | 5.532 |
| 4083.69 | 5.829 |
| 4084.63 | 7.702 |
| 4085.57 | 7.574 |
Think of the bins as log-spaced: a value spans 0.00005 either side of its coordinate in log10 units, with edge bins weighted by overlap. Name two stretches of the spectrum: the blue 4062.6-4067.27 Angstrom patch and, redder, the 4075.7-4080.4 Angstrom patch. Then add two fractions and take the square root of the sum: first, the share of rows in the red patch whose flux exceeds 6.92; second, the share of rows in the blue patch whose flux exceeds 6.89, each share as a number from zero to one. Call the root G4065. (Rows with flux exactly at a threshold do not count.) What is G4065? 0.63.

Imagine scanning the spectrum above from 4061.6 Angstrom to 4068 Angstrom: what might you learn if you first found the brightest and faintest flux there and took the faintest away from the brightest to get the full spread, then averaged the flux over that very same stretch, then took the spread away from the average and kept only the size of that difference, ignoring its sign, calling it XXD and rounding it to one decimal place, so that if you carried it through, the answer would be 3.5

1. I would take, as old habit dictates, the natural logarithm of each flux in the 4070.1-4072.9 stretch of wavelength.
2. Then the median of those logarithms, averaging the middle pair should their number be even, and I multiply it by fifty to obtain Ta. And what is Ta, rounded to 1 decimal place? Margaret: 96.7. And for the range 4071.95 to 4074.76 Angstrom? 97.8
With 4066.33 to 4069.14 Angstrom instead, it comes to 91.1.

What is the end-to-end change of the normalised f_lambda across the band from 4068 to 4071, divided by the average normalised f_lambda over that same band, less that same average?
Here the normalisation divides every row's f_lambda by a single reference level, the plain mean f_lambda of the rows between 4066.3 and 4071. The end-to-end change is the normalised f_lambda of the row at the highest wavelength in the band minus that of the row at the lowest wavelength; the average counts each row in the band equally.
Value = -0.92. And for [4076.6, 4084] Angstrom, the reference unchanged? -1.18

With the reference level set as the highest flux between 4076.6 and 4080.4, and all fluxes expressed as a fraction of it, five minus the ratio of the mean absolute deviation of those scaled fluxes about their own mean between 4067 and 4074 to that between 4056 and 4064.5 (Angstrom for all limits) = 4.6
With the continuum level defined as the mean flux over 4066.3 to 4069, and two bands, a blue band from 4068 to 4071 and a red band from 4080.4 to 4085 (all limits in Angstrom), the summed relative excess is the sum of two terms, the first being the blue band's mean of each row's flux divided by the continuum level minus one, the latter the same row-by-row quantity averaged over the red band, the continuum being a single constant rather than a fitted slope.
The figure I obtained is 0.20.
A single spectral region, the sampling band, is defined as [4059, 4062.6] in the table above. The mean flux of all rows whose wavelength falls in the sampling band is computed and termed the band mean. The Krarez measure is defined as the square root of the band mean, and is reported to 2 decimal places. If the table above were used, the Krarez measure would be 2.72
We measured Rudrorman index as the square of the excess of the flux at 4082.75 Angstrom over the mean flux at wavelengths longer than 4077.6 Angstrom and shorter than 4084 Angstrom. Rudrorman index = 0.7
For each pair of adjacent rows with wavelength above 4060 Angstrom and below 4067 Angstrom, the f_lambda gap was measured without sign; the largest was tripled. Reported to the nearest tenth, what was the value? 8.7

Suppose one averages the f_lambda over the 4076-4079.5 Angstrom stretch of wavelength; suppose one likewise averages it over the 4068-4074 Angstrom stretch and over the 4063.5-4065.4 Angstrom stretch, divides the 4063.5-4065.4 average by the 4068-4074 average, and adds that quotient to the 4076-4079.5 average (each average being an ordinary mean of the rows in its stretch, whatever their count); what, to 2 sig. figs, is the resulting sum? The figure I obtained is 6.8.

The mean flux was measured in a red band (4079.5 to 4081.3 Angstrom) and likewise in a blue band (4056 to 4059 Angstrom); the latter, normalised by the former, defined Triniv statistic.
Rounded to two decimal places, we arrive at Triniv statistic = 1.02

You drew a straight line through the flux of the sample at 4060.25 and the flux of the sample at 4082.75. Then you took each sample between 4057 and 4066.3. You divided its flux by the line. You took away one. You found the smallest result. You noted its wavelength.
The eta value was 4063.05 Angstrom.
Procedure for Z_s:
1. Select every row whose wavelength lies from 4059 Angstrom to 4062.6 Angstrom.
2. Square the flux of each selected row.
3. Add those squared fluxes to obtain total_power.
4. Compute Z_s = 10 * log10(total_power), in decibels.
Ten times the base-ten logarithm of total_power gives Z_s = 23.4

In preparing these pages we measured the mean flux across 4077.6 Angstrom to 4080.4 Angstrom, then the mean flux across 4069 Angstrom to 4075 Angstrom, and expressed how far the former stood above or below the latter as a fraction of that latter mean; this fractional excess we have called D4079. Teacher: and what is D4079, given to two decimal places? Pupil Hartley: -0.13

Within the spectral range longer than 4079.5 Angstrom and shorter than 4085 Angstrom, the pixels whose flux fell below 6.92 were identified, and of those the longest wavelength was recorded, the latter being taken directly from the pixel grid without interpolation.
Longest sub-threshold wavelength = 4083.69 Angstrom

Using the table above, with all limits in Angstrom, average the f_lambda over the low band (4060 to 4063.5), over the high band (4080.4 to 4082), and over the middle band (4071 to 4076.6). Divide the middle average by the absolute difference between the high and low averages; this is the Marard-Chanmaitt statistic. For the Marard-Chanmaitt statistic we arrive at 7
